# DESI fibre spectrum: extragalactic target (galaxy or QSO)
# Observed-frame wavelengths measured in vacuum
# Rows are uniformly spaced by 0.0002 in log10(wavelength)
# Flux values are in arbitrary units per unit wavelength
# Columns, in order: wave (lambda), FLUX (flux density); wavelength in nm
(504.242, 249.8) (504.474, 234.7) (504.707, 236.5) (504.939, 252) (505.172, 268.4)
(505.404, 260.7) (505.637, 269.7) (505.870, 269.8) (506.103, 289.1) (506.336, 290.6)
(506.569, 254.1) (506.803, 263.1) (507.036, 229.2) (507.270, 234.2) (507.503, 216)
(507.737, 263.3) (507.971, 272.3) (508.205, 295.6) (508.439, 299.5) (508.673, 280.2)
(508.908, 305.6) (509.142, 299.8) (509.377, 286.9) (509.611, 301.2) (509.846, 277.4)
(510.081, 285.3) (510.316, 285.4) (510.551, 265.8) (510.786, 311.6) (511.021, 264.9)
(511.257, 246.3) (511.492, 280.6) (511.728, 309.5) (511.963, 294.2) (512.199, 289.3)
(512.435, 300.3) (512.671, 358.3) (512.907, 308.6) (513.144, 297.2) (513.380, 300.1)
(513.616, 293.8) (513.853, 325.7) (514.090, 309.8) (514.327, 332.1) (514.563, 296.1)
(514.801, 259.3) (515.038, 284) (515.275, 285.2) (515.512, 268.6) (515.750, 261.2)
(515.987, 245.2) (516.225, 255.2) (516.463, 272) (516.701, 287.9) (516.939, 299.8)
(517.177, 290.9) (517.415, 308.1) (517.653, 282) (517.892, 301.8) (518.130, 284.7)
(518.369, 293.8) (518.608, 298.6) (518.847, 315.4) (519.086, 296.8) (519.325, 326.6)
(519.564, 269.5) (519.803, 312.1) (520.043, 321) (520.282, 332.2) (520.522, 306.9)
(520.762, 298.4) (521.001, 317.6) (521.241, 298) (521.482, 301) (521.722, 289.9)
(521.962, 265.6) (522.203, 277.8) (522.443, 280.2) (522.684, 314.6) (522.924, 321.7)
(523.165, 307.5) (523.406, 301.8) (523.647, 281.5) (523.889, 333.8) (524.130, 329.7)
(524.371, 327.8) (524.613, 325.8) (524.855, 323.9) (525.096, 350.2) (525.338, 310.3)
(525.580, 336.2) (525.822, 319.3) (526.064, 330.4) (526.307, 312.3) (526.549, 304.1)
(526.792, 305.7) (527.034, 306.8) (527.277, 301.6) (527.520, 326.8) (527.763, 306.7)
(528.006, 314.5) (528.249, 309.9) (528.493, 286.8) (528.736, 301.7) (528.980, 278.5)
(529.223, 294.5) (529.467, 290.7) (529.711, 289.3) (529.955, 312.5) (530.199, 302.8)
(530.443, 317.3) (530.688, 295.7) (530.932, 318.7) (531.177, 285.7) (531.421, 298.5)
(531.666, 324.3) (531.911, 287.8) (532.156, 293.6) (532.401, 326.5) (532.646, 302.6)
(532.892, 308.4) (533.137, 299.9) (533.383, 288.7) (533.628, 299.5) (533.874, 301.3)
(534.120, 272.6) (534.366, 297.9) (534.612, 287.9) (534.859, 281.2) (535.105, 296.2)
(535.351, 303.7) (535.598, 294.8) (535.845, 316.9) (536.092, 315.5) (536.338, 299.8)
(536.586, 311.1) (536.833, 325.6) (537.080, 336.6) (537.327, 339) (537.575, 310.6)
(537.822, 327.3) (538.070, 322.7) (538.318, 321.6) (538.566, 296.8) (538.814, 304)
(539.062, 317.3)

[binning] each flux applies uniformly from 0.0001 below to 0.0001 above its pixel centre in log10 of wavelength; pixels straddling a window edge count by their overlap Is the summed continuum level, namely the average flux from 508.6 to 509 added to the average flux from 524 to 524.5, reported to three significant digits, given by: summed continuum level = 622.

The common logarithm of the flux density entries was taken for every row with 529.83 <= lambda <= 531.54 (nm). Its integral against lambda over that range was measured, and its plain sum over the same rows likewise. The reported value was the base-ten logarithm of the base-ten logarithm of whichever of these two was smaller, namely -0.202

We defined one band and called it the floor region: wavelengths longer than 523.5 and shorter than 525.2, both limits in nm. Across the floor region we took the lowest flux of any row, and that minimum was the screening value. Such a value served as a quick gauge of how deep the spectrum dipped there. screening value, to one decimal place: 281.5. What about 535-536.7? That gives 294.8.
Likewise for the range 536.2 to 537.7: 299.8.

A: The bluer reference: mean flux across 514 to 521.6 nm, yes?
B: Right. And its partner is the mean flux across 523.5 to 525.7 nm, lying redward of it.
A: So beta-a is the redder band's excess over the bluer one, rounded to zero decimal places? 30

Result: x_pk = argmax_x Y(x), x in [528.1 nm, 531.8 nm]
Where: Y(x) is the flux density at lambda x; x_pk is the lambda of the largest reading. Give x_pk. 531.666 nm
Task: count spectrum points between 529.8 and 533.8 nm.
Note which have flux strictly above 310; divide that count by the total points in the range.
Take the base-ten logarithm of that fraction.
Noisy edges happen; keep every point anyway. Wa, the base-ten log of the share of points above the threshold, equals -0.51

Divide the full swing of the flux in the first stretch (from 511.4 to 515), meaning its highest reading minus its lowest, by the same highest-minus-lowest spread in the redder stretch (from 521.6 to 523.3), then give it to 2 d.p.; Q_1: 1.76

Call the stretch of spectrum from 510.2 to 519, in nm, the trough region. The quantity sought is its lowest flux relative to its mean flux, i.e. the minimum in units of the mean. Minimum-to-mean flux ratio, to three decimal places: 0.843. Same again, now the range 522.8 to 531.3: 0.897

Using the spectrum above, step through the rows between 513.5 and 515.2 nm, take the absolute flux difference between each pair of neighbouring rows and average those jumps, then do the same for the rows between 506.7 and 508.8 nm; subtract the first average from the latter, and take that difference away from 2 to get 10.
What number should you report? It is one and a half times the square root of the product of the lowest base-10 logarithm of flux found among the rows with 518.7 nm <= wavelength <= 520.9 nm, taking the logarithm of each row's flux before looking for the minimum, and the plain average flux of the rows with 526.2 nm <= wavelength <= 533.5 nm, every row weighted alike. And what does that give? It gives 40.7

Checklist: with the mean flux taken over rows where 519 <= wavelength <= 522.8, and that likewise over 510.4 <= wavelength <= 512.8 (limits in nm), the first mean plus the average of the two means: 597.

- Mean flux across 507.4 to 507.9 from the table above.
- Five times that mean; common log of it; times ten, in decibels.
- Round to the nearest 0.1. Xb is 30.8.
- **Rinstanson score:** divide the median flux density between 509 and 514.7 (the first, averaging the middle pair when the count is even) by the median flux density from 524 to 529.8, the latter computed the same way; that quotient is 0.96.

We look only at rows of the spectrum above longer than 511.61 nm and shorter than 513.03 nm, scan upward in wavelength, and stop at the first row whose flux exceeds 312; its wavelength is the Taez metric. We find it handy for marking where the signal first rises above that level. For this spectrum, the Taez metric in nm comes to 512.671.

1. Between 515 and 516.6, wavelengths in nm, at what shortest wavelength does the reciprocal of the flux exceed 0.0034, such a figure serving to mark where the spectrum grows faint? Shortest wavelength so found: 515.038 nm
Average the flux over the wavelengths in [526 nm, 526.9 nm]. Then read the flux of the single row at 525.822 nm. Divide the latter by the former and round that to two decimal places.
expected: 1.02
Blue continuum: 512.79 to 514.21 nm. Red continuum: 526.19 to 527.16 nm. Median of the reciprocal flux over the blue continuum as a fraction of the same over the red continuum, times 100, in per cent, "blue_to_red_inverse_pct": 101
